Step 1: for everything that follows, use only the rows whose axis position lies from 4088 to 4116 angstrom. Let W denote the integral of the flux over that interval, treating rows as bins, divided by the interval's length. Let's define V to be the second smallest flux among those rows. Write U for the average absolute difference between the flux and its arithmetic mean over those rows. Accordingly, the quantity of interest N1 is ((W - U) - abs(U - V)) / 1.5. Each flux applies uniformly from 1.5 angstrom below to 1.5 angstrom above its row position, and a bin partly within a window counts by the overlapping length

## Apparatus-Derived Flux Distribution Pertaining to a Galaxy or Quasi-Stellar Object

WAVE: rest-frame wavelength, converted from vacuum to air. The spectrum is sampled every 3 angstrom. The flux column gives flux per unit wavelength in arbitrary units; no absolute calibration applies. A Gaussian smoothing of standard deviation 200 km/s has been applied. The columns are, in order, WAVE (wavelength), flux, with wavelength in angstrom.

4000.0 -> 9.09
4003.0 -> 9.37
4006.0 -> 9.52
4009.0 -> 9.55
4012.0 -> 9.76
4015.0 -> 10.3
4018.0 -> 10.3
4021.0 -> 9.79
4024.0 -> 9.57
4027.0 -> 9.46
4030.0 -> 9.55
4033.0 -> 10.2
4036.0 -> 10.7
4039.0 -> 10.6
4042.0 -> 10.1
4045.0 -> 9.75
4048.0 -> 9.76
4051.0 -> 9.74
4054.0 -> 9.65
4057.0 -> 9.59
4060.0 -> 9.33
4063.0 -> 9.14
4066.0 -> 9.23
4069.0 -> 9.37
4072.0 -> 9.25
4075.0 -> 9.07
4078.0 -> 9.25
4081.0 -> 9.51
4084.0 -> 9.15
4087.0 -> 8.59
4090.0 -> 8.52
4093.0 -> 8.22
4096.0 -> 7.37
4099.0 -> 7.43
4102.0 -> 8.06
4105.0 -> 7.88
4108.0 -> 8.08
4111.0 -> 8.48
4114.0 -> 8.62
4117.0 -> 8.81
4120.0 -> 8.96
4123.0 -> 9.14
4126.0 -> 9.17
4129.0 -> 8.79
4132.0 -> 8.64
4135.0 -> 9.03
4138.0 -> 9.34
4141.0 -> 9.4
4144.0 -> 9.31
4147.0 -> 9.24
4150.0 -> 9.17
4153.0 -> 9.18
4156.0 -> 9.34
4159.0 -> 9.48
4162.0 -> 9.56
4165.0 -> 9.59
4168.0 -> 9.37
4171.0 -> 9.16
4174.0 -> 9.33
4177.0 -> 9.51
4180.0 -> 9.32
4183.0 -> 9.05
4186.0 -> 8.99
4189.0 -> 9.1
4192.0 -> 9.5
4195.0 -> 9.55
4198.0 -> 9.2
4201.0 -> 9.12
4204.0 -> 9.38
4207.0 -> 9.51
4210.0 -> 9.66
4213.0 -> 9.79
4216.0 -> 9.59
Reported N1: 0.444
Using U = 0.35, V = 7.43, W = 8.1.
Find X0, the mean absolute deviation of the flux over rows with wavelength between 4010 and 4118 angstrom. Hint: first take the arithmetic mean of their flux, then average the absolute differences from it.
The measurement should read 0.65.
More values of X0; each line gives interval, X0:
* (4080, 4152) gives 0.49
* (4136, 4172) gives 0.11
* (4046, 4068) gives 0.22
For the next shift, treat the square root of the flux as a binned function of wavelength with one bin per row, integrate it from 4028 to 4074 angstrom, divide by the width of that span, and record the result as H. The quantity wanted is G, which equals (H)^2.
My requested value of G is 9.72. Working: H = 3.12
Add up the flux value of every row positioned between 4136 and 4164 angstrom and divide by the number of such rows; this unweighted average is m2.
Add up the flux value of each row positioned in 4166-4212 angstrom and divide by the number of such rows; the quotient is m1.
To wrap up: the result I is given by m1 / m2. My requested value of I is 1.00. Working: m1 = 9.32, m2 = 9.34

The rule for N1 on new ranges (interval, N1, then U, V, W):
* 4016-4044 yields 0.320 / 0.39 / 9.55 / 10.0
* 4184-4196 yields 0.109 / 0.24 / 9.1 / 9.3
